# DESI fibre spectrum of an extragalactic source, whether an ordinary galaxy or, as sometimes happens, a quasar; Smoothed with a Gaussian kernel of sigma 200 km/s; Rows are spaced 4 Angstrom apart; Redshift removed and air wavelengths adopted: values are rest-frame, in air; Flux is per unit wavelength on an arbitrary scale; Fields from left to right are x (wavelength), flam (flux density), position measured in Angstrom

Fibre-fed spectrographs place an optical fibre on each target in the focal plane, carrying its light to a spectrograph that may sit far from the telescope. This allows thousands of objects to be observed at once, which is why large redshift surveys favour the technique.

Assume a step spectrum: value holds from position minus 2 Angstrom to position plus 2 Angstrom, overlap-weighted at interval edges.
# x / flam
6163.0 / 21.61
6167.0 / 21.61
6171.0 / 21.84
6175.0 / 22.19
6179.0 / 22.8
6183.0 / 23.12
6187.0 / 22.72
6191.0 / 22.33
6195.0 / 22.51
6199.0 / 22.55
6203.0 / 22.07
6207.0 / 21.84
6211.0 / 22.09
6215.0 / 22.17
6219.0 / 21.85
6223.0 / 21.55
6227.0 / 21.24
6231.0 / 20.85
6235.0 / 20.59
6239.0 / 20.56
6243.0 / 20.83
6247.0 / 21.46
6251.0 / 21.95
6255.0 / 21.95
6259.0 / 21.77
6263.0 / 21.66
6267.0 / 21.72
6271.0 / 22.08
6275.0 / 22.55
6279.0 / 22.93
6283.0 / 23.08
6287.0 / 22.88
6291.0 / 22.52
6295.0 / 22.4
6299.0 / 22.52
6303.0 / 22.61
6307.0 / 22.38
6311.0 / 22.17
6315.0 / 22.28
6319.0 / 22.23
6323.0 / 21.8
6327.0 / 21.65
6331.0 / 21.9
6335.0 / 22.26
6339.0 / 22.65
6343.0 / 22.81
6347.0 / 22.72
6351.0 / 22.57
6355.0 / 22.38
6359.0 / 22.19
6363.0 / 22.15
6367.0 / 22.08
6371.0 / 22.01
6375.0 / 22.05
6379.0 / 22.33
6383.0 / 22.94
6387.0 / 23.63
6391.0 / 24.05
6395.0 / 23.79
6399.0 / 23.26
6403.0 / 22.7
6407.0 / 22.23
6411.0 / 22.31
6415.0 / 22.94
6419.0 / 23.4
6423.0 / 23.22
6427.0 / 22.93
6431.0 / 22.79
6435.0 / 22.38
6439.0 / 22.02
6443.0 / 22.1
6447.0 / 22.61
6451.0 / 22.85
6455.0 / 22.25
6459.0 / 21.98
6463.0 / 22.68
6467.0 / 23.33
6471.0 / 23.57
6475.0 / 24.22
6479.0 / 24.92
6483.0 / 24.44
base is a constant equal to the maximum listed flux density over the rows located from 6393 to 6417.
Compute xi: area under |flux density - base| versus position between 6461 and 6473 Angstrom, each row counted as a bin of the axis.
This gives 7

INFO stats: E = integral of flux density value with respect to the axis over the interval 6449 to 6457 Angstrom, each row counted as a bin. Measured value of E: 180.4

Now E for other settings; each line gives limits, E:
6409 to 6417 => 181.0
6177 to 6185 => 183.7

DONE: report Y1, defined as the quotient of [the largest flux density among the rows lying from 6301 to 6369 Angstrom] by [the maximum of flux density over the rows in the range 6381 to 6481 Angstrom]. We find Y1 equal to 0.92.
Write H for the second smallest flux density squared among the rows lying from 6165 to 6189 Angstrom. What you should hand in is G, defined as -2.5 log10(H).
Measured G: -6.70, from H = 477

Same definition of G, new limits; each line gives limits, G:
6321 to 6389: -6.69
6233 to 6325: -6.57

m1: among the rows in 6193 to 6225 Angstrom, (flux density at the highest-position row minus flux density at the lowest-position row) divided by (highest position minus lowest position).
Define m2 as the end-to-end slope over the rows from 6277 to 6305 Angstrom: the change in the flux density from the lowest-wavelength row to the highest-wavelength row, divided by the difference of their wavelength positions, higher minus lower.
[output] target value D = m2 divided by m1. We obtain 0.39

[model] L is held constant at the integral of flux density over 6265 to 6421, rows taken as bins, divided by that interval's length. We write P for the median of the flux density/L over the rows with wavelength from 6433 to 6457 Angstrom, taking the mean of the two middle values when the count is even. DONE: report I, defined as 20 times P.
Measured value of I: 19.8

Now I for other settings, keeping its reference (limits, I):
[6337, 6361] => 20.1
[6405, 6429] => 20.3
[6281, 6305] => 20.0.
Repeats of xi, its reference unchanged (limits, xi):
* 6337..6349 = 13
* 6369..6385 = 23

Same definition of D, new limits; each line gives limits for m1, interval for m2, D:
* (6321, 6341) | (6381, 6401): 0.38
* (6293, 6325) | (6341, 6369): 1.42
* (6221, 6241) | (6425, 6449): 0.26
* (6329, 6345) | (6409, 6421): 1.80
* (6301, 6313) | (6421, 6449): 0.46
